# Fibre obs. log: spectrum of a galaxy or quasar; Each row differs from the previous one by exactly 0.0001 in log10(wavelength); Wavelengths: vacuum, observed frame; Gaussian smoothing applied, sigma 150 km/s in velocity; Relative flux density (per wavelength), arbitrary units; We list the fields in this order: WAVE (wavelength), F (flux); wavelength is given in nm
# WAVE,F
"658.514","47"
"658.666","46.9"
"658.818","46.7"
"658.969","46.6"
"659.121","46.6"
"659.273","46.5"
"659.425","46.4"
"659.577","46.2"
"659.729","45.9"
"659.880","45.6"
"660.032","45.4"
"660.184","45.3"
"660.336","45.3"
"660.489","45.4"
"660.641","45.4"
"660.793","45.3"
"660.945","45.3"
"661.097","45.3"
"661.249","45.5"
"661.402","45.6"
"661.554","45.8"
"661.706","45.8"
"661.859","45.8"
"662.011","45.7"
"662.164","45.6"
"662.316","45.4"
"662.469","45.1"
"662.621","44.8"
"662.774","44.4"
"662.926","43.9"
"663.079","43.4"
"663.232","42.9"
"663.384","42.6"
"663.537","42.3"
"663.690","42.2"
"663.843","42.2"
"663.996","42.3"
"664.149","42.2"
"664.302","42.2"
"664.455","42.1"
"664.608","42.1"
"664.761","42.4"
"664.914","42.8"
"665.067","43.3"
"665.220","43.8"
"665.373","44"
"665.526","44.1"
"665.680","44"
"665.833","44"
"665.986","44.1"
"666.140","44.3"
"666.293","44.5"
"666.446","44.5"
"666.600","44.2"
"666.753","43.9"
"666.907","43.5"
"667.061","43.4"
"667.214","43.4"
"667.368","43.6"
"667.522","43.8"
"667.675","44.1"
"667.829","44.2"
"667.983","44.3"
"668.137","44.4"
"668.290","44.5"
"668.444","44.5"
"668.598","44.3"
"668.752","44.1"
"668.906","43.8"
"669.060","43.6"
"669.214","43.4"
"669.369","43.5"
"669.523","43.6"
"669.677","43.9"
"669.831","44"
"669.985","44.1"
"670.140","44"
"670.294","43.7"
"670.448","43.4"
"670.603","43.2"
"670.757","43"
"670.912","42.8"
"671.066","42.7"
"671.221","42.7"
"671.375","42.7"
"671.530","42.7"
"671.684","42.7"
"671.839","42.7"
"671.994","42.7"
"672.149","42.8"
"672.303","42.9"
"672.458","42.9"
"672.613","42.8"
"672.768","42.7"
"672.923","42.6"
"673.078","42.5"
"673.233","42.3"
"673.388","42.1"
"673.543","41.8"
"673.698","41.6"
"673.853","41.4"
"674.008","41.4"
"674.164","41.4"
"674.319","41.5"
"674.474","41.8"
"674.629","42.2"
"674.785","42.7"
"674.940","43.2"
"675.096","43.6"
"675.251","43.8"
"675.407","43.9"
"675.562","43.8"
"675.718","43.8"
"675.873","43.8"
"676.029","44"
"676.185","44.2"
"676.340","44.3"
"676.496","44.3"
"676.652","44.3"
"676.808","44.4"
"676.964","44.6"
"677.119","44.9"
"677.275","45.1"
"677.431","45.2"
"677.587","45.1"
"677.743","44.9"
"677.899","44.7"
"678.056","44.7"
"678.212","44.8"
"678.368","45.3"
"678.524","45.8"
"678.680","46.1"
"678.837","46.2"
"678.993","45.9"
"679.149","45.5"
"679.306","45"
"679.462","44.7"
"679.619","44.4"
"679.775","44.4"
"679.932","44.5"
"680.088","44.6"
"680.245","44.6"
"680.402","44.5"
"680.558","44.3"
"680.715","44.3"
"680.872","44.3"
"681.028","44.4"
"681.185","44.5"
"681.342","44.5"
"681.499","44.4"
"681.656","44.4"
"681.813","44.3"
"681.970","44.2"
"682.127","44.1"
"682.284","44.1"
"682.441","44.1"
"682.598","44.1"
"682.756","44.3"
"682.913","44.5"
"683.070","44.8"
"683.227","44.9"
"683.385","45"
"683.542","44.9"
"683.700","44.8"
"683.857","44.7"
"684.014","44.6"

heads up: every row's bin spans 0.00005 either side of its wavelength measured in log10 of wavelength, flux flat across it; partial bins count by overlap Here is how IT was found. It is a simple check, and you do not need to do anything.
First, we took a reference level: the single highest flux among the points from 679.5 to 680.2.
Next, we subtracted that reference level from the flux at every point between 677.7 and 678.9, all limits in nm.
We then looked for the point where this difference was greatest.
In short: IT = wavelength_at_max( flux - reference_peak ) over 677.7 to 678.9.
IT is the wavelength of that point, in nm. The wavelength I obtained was 678.837 nm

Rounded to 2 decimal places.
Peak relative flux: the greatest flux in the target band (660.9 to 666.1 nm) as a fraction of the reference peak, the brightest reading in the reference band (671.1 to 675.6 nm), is 1.04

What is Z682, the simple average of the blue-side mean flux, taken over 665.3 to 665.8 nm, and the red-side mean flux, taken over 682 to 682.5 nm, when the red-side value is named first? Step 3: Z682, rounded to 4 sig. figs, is 44.07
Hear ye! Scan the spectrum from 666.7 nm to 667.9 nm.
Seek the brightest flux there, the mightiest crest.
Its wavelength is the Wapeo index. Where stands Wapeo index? 667.829 nm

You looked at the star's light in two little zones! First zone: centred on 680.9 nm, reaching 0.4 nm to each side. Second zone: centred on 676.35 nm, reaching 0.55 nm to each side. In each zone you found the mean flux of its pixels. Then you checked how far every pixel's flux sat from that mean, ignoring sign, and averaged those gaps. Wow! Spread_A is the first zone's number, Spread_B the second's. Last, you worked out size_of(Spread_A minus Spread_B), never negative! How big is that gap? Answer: 0.091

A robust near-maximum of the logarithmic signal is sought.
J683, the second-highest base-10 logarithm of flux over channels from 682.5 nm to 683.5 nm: 1.65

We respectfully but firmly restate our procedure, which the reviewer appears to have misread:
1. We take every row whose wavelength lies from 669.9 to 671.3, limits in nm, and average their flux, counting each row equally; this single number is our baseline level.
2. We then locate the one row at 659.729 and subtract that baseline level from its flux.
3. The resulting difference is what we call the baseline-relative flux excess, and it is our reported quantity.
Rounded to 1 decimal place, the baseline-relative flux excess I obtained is 2.6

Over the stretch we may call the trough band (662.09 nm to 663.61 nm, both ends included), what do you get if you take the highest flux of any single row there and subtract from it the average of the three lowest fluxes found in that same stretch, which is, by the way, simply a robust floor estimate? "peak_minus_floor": 3.00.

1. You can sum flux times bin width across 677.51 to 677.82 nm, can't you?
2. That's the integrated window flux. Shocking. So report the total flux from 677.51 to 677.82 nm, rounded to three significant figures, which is 14.0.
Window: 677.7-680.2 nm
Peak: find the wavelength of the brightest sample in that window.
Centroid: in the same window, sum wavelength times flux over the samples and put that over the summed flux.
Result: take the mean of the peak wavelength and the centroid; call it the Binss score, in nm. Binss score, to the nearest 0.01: 678.87 nm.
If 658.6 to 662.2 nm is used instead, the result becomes 659.54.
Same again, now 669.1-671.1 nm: 670.06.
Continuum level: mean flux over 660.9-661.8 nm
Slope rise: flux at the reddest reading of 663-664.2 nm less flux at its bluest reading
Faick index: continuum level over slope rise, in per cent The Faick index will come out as -3796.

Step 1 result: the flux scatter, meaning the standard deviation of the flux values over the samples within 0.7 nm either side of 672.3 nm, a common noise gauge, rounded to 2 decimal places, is 0.10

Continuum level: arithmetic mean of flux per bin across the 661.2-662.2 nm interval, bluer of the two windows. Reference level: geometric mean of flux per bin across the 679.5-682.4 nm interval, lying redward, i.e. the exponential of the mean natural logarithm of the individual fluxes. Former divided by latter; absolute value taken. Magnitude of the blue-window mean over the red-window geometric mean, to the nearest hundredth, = 1.03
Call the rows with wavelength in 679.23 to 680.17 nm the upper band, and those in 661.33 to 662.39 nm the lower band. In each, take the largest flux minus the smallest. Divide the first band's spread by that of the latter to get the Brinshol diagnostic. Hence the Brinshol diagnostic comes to 1.5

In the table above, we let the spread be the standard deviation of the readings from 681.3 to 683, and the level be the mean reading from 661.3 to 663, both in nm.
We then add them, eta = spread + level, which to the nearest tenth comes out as 45.4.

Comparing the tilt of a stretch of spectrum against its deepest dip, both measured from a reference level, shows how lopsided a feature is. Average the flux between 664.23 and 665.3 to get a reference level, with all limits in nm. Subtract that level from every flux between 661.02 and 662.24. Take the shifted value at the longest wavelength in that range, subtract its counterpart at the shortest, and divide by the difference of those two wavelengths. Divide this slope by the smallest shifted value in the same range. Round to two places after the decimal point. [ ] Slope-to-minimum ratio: 0.11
